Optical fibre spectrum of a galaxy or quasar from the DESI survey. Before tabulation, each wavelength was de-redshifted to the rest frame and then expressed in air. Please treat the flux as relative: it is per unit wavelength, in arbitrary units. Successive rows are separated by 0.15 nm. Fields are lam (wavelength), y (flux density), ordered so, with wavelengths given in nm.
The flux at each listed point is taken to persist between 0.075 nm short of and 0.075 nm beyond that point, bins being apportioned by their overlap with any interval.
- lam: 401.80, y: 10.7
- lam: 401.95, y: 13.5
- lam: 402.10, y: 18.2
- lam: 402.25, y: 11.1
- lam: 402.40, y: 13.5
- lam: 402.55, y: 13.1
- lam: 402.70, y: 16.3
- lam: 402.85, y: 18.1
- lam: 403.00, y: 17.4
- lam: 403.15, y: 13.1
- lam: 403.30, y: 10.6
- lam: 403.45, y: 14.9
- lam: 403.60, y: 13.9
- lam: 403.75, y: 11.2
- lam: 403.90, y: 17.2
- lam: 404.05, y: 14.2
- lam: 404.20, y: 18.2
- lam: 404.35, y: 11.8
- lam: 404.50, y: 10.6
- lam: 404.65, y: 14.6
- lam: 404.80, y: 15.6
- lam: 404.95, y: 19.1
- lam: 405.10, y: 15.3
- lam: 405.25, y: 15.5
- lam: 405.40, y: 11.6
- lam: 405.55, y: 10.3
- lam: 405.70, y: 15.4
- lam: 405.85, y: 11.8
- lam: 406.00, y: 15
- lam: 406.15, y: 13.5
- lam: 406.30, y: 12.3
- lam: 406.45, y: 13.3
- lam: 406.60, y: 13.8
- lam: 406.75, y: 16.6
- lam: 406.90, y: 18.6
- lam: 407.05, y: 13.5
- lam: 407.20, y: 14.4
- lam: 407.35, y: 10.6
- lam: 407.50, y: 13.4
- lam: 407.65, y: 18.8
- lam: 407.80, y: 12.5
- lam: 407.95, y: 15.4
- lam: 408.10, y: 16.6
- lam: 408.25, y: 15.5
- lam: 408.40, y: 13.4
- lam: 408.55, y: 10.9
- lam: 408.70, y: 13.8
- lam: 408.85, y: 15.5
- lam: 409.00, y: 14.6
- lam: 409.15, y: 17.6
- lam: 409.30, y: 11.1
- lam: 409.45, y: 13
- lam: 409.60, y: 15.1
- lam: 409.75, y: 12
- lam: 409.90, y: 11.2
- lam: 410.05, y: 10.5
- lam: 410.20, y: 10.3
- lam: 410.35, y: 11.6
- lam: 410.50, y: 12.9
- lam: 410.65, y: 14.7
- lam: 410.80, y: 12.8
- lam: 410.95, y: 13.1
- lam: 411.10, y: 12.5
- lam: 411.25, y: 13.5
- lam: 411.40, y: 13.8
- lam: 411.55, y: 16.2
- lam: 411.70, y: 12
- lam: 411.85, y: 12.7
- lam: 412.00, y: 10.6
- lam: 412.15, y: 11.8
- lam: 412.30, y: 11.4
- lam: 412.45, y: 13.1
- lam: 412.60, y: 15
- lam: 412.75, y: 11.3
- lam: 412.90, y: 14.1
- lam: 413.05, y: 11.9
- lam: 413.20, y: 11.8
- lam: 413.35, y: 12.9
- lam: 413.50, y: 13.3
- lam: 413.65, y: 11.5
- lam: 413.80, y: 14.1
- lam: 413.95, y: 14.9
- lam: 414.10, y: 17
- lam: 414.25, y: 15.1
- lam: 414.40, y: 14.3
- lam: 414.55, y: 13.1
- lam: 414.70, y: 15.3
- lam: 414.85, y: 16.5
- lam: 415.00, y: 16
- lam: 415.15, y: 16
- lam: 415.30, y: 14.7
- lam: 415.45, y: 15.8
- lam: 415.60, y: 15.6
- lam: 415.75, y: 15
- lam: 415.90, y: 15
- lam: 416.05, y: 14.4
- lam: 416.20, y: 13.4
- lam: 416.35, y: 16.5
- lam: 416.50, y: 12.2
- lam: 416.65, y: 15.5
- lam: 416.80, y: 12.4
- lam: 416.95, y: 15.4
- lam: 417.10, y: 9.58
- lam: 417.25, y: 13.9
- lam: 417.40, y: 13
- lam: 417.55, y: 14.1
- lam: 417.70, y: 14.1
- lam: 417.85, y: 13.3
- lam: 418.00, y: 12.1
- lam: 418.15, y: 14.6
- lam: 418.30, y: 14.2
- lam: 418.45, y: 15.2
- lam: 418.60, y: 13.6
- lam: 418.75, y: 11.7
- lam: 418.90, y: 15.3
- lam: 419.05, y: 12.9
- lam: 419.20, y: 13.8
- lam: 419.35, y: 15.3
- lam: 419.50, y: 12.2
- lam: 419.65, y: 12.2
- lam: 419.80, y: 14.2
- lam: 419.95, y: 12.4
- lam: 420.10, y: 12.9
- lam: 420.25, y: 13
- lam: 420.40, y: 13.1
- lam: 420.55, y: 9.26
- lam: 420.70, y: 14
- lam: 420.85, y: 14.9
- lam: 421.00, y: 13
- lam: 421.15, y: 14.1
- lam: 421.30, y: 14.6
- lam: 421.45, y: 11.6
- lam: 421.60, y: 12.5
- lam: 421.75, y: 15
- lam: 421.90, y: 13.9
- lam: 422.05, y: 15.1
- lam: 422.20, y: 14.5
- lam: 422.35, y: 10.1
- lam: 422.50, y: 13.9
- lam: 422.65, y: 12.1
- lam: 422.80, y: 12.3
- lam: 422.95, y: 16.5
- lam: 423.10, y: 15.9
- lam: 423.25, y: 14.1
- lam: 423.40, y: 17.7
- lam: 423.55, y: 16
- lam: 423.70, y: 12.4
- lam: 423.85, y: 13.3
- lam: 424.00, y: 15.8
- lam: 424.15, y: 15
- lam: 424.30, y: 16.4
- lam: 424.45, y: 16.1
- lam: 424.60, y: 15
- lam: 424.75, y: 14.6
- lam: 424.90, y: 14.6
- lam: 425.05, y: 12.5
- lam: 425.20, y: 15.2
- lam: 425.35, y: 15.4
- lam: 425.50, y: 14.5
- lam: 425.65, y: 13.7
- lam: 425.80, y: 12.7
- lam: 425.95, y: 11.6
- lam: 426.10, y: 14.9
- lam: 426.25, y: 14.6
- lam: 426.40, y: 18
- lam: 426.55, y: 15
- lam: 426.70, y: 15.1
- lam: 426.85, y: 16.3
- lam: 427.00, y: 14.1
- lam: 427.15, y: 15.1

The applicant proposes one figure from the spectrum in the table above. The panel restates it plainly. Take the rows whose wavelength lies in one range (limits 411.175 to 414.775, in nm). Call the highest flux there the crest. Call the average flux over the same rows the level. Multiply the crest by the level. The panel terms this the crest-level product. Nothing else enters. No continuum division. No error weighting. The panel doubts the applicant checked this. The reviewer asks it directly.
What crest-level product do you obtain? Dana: 227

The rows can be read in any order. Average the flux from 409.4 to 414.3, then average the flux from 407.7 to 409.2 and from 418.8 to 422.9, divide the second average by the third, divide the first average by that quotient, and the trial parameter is 11.8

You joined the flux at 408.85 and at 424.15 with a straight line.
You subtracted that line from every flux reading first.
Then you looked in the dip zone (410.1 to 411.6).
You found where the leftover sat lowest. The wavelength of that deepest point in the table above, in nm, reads 410.20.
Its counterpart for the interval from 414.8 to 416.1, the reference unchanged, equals 416.05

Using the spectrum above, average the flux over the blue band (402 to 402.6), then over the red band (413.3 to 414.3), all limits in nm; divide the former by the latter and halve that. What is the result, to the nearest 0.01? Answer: 0.50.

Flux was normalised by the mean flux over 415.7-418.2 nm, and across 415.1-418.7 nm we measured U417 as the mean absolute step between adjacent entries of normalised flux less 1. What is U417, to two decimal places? 0.13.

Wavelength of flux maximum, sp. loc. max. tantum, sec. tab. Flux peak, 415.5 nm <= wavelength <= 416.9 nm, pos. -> 416.35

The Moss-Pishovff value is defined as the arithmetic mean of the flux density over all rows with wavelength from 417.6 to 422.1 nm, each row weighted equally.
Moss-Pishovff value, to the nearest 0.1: 13.5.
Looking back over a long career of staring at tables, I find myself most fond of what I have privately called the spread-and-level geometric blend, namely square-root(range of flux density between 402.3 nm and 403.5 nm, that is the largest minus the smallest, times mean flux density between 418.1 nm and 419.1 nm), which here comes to 10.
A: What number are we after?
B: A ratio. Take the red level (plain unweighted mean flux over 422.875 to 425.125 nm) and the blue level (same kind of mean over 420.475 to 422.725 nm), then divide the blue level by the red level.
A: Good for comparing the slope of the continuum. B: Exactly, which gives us 0.88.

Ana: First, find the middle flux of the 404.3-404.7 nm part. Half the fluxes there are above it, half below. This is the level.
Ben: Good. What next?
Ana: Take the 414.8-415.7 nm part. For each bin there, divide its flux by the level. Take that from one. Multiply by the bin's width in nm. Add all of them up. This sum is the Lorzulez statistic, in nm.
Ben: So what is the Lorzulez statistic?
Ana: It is -0.30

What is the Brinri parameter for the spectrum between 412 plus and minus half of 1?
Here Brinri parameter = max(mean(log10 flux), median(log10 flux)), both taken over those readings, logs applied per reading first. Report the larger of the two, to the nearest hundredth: 1.09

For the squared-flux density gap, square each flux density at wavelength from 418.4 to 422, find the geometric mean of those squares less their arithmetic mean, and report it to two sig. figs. -4.1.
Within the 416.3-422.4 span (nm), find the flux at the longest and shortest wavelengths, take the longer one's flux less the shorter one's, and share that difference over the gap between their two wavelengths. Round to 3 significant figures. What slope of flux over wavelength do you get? -1.07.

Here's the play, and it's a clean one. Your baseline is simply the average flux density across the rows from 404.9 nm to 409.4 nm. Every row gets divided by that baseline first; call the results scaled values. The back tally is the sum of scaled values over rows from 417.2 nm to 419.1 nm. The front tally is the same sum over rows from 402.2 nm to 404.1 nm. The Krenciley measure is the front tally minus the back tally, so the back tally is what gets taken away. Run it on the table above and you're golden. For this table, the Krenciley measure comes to 0.46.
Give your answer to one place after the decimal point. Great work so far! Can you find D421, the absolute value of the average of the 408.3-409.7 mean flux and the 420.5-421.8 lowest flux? 11.6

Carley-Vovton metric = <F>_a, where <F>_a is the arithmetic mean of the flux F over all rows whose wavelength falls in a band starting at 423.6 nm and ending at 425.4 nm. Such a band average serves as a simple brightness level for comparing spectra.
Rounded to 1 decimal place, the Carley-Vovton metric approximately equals 14.7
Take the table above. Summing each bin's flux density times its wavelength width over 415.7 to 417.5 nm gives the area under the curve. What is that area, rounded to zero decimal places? 25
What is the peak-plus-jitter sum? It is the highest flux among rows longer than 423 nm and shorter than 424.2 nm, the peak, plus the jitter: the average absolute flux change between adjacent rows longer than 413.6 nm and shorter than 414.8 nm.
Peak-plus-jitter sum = 19.4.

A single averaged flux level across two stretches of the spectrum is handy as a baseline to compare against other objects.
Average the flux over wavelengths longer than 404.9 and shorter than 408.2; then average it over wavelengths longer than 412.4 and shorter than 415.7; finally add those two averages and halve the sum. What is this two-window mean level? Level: 14.3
